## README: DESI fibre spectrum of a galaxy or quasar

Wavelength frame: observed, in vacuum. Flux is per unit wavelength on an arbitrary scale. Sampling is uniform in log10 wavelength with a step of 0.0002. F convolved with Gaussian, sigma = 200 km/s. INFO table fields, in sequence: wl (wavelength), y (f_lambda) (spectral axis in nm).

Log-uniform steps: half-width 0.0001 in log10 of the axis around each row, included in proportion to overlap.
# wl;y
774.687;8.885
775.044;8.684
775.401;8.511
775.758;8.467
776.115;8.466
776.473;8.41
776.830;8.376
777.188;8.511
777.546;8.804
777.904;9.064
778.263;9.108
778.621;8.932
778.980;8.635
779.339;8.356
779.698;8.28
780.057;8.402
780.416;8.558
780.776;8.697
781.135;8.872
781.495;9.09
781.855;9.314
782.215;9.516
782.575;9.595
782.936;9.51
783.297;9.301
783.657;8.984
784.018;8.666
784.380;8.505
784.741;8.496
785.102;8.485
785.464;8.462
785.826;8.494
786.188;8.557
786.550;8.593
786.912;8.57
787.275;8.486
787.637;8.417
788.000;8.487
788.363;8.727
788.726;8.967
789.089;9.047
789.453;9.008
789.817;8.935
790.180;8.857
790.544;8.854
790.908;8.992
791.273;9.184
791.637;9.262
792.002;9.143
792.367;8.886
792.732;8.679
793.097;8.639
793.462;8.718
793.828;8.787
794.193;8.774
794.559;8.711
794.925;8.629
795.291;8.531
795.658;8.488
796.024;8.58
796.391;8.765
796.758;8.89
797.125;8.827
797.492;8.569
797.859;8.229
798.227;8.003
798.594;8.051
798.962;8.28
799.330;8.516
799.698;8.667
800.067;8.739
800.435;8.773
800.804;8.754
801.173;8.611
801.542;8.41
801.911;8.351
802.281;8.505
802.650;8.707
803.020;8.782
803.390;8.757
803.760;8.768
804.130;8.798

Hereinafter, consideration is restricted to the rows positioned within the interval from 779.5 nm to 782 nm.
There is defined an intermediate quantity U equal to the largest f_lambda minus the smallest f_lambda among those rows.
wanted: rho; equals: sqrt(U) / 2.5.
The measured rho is 0.41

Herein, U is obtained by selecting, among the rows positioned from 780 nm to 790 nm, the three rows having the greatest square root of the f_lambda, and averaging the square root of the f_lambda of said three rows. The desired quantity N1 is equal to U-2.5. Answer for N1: 0.59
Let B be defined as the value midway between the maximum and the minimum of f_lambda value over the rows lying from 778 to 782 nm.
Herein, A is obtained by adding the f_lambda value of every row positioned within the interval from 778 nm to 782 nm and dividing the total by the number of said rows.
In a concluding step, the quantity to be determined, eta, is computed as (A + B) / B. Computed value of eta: 1.99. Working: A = 8.75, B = 8.80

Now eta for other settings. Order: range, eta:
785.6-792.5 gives 2.00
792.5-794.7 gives 2.00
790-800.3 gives 2.01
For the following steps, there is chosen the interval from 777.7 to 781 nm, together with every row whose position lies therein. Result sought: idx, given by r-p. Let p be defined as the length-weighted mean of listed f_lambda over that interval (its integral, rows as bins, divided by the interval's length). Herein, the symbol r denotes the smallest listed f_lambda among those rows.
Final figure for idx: -0.39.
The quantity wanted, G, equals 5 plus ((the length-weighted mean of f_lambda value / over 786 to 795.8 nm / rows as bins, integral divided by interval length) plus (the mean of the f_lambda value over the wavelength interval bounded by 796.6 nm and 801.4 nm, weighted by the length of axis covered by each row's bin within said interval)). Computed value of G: 22.31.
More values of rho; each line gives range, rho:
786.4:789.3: 0.32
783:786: 0.37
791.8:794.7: 0.28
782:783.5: 0.22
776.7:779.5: 0.35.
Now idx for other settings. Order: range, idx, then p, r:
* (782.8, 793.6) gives -0.38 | 8.8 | 8.417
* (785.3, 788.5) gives -0.11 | 8.5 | 8.417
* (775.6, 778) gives -0.20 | 8.6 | 8.376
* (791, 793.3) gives -0.32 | 9.0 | 8.639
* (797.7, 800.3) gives -0.36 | 8.4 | 8.003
